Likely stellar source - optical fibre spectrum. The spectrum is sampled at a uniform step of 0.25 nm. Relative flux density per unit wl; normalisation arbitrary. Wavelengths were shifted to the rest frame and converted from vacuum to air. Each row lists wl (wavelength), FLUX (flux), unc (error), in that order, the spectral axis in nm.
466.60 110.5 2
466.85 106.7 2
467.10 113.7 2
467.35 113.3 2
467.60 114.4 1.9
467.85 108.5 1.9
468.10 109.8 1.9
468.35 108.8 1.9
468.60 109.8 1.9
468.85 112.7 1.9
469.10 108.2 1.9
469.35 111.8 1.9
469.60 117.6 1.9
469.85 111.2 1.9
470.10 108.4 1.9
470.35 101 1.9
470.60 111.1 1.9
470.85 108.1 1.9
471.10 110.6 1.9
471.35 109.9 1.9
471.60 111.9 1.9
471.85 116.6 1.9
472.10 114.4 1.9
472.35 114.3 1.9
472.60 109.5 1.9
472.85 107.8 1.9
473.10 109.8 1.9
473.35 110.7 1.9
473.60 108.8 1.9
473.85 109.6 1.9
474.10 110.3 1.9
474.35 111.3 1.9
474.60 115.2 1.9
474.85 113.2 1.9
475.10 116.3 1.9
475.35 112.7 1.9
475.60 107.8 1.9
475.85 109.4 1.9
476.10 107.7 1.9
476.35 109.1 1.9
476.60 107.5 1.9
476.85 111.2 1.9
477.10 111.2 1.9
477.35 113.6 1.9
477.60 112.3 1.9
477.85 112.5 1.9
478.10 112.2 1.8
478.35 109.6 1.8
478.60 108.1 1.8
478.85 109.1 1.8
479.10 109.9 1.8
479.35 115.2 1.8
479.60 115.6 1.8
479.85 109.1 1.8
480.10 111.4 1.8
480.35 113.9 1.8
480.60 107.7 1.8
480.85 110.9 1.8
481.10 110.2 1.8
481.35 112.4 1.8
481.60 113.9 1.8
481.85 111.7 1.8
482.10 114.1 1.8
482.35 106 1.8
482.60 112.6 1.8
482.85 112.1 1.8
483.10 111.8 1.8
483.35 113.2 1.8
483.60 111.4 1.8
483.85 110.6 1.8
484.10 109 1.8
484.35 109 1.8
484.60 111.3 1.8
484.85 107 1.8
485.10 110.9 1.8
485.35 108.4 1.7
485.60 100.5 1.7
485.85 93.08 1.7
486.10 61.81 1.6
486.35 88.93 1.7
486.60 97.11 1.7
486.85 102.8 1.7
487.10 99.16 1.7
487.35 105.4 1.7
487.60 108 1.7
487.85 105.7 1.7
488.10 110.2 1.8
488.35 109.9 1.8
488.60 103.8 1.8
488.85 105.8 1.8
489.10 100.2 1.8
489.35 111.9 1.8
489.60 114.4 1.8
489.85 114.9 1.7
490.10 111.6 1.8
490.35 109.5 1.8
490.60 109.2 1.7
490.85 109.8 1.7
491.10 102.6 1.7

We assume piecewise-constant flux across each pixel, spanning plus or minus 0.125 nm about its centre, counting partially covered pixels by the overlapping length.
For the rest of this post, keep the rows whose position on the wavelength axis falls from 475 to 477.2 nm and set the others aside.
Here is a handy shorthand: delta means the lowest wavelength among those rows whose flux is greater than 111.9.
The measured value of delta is 475.10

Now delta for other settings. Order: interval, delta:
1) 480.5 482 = 481.35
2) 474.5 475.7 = 474.60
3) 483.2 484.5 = 483.35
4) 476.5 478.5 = 477.35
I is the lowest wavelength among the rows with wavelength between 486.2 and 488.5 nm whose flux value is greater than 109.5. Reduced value 488.10 nm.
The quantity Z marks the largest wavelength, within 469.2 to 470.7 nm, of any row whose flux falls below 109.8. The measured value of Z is 470.35 nm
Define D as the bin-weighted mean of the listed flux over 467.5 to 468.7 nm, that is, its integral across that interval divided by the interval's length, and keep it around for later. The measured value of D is 110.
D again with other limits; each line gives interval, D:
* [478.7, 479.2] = 109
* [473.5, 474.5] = 110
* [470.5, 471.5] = 110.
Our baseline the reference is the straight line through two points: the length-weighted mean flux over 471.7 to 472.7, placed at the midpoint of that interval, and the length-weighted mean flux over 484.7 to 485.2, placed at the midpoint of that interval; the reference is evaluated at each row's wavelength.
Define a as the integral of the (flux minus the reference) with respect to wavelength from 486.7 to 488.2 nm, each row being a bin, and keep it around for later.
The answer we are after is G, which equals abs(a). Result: 4.6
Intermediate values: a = -5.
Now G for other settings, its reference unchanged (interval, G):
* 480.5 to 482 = 1.3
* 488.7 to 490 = 2.7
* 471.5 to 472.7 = 0.4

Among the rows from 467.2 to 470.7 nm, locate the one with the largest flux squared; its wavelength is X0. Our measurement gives 469.60 nm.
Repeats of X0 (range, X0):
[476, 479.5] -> 479.35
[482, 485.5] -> 482.10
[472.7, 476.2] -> 475.10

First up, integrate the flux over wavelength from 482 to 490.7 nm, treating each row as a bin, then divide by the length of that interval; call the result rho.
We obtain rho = 106.0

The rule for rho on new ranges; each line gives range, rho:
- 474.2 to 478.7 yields 111.2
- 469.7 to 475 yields 110.7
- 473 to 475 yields 111.2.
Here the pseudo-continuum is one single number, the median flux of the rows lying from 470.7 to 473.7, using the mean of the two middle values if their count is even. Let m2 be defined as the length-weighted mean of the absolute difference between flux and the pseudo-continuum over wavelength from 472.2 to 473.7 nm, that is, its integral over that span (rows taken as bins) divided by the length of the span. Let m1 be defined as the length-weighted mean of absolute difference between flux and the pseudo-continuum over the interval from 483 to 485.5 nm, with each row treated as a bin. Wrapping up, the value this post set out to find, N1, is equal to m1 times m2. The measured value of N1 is 3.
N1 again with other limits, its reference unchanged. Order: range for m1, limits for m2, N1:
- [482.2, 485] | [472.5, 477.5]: 4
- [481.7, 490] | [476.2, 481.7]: 12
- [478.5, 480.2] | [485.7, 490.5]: 20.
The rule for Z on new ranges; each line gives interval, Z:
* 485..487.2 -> 487.10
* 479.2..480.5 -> 479.85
